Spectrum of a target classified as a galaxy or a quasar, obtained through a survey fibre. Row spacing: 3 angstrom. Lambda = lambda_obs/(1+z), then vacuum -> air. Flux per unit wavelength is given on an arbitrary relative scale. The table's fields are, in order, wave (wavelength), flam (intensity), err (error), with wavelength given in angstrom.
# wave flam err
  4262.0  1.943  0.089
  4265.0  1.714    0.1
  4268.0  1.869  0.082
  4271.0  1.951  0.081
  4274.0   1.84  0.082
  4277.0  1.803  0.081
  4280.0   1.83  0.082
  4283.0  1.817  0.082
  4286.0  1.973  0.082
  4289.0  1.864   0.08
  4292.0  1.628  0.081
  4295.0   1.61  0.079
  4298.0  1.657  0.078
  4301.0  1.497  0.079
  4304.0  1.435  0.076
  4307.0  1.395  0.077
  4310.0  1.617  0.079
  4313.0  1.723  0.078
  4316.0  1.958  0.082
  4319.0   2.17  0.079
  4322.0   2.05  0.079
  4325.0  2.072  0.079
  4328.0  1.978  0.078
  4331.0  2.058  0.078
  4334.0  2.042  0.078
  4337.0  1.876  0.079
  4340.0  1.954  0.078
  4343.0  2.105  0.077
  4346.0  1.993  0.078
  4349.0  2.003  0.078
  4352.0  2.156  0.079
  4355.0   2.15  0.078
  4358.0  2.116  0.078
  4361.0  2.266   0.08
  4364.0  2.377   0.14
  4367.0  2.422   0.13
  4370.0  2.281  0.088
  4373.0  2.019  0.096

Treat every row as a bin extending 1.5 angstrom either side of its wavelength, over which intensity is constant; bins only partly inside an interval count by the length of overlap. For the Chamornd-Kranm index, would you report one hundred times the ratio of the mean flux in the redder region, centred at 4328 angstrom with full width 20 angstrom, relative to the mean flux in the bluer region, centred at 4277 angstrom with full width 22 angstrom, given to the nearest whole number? 109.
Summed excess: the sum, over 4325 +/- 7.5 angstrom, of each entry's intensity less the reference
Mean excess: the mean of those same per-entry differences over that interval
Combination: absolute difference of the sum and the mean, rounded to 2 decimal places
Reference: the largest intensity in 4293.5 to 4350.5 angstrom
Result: 0.42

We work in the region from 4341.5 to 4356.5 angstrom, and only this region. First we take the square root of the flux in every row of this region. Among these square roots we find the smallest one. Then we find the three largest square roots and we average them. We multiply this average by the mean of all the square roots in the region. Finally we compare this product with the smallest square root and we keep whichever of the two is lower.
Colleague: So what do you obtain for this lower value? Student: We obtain 1.41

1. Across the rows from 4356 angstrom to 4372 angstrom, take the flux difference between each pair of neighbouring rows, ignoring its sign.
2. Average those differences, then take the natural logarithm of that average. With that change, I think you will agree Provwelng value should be -2.19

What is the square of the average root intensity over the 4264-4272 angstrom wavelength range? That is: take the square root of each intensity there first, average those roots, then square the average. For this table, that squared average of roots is 1.84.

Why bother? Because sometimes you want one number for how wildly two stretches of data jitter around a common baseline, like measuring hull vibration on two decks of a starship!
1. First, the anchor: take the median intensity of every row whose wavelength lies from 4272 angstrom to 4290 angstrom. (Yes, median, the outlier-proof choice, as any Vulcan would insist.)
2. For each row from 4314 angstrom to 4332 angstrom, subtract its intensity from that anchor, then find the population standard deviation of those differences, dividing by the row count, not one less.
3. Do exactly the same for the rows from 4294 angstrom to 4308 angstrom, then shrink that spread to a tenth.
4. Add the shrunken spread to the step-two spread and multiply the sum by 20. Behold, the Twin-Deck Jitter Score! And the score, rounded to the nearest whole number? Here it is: 2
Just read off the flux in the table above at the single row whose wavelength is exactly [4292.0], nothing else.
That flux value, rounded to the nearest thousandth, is 1.628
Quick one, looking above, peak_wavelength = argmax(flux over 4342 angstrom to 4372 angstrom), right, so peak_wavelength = 4367.0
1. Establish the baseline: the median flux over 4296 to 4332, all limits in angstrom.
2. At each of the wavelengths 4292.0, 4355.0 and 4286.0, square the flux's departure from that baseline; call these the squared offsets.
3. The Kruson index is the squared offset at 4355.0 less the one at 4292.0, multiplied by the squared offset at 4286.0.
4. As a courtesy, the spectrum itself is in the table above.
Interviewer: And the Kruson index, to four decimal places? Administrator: 0.0009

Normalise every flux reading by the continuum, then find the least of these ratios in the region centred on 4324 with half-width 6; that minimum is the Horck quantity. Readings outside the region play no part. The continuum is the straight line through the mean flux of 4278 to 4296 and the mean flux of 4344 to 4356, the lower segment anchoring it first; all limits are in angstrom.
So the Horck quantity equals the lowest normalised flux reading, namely 1.00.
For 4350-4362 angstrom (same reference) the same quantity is 1.00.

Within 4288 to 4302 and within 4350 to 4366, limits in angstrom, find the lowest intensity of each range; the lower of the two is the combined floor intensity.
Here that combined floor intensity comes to 1.50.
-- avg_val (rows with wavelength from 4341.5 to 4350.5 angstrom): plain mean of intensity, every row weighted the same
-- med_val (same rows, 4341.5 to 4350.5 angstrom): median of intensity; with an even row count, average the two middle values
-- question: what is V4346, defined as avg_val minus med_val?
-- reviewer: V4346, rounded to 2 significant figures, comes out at 0.031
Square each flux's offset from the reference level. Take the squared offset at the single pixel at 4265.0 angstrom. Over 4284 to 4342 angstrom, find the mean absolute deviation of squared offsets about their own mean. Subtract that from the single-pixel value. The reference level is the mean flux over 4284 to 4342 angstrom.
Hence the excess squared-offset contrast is -0.026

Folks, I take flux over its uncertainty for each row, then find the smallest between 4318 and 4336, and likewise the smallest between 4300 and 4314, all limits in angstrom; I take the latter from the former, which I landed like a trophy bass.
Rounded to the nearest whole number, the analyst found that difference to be 7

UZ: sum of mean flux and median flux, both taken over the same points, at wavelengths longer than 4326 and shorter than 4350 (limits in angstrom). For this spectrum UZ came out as 4.00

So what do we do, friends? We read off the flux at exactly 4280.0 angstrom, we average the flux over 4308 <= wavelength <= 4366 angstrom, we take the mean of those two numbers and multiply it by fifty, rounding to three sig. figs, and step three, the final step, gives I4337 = 96.6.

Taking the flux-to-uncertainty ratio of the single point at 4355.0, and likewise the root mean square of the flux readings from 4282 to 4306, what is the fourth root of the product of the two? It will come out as 2.61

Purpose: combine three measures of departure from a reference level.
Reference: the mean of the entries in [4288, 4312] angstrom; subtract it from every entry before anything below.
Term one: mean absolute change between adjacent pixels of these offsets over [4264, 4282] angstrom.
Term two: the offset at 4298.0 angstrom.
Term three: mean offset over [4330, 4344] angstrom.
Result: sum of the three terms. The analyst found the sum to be 0.6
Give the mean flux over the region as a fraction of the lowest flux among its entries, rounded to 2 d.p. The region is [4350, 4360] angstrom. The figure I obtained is 1.01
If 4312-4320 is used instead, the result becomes 1.13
